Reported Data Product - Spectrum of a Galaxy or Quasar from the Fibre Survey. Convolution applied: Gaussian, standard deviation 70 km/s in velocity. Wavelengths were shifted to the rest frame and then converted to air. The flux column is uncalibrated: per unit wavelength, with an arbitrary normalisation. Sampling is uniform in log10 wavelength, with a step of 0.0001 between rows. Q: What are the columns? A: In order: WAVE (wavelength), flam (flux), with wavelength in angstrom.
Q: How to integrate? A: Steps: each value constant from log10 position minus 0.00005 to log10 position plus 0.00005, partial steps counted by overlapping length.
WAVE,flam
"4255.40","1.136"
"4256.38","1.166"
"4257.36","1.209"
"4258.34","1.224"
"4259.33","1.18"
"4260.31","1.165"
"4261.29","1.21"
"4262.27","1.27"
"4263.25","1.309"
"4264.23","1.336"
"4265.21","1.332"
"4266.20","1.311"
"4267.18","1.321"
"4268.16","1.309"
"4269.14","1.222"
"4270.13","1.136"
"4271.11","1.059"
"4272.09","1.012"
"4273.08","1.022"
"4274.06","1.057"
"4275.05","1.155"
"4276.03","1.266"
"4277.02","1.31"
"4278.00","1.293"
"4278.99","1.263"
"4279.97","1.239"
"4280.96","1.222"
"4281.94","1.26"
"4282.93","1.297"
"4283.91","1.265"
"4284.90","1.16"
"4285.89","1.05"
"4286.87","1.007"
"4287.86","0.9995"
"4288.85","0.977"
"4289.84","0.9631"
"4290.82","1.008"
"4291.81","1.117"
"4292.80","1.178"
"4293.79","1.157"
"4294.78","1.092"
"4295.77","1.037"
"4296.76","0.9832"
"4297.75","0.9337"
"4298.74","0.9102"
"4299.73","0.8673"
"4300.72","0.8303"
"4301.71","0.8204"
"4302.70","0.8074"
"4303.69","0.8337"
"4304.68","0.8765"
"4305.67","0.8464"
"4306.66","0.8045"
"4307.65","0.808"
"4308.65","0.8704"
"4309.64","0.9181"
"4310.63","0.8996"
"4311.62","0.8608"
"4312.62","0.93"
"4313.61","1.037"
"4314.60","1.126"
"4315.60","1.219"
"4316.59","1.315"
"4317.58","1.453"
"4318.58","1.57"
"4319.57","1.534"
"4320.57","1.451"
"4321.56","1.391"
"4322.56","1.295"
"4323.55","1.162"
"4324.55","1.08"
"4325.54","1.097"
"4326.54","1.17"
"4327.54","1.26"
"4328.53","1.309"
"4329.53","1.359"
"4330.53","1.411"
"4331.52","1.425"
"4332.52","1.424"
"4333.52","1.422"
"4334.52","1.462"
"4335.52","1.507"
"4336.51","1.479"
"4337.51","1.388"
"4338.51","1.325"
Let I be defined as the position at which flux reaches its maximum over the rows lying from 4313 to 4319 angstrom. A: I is 4318.58 angstrom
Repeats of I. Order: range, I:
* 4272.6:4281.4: 4277.02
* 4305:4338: 4318.58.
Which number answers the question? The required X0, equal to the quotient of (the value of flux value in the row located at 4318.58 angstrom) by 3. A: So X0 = 0.52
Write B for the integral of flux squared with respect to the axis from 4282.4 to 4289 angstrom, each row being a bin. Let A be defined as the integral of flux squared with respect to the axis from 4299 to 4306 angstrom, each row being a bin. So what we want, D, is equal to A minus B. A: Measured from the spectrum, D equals -3.3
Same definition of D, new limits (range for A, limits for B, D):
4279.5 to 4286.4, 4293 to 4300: 3.0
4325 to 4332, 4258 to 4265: 0.8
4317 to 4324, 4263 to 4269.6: 2.7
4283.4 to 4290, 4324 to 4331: -3.3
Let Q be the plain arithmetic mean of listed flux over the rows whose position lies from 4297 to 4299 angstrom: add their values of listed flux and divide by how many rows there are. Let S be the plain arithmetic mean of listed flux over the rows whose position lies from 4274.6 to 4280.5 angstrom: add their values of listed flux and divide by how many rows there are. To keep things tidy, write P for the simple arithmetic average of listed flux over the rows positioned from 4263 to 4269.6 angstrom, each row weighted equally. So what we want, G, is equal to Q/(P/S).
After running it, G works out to 0.89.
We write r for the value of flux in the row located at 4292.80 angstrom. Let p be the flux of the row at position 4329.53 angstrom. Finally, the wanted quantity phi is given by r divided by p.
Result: 0.9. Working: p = 1.359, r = 1.178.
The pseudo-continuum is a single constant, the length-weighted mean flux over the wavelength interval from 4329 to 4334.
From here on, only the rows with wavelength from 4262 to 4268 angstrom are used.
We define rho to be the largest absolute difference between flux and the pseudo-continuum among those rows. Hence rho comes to 0.14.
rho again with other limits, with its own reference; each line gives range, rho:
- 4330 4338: 0.10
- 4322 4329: 0.33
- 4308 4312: 0.55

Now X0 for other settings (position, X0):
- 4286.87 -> 0.34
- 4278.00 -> 0.43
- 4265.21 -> 0.44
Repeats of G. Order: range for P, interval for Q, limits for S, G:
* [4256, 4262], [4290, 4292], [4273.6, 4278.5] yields 1.08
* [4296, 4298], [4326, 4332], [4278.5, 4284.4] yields 1.74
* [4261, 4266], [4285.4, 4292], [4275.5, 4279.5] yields 1.01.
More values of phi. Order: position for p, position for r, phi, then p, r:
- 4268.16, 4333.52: 1.1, 1.309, 1.422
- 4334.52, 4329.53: 0.9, 1.462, 1.359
